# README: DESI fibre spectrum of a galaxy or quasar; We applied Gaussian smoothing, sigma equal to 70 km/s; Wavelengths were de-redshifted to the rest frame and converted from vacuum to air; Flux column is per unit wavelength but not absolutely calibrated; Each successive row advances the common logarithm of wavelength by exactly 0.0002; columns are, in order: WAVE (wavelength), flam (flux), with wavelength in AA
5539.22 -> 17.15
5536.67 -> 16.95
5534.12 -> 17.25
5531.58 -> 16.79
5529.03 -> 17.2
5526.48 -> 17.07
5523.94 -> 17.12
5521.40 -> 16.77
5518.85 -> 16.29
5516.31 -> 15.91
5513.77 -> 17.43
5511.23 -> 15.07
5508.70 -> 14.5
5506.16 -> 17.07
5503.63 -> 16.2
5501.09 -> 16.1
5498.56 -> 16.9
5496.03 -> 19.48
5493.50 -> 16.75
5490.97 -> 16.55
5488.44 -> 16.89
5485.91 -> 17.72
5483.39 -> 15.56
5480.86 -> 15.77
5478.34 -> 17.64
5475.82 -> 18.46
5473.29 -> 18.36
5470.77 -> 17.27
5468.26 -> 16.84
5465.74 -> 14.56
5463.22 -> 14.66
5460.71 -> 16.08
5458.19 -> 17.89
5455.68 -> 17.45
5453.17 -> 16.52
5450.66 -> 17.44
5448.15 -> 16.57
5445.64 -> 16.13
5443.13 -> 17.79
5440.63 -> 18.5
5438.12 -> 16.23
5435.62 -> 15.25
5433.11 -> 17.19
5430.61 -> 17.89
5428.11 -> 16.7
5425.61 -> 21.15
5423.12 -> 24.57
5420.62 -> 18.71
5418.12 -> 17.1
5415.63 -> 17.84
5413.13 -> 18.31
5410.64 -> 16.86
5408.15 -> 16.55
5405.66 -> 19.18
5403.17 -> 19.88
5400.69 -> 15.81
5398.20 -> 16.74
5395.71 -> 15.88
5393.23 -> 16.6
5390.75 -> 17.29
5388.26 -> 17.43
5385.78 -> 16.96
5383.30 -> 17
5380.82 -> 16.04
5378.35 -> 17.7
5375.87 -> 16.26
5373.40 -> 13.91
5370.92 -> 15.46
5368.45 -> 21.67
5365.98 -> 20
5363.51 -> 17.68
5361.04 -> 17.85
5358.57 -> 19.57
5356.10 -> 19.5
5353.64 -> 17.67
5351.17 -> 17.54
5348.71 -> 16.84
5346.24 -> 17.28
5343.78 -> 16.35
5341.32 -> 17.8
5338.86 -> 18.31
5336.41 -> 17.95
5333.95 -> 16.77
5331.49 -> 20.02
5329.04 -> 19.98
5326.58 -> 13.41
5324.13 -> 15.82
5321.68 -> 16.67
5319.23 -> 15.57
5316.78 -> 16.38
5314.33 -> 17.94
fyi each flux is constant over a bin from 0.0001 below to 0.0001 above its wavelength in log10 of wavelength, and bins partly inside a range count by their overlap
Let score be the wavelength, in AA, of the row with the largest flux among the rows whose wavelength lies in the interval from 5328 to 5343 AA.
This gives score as 5331.49 AA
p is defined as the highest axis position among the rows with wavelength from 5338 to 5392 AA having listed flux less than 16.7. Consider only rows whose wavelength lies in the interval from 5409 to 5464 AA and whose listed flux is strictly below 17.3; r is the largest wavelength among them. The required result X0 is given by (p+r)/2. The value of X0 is 5422.0 AA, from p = 5380.82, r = 5463.22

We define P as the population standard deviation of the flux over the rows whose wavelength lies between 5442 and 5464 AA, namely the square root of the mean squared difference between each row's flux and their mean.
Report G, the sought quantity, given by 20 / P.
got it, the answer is 20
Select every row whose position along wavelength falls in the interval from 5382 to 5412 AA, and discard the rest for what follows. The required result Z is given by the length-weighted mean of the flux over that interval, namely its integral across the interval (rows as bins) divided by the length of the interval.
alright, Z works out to 17.2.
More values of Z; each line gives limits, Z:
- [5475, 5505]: 17.0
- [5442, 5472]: 16.6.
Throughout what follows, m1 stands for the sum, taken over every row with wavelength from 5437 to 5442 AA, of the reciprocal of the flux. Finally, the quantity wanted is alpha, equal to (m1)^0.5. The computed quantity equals 0.340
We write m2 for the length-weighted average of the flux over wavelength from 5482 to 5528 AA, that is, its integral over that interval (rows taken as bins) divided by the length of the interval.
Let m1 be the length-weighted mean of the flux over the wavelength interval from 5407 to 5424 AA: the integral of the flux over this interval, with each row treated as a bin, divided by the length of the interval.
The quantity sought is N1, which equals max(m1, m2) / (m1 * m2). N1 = 0.0601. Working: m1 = 18.4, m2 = 16.6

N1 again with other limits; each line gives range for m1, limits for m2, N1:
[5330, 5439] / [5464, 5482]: 0.0591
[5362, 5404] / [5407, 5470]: 0.0582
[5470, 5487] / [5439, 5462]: 0.0584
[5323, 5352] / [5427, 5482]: 0.0593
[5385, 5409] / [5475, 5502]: 0.0586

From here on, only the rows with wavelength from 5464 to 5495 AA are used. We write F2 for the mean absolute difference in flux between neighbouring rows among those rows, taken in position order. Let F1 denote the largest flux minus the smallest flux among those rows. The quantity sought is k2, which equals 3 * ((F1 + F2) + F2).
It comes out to 17.3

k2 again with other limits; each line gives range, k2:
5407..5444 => 39.1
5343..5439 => 41.2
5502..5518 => 18.3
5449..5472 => 16.2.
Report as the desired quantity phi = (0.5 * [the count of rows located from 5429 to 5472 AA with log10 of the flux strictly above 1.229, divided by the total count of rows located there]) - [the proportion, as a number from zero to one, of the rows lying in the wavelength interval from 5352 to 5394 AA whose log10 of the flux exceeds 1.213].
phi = -0.53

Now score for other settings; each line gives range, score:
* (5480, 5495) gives 5485.91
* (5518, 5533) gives 5529.03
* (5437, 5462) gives 5440.63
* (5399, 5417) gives 5403.17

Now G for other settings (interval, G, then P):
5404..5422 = 22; 0.9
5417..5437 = 7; 2.8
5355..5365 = 23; 0.9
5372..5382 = 15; 1.4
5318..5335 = 9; 2.2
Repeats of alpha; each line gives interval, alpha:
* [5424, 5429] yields 0.327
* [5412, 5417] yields 0.333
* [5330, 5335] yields 0.331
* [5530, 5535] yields 0.343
